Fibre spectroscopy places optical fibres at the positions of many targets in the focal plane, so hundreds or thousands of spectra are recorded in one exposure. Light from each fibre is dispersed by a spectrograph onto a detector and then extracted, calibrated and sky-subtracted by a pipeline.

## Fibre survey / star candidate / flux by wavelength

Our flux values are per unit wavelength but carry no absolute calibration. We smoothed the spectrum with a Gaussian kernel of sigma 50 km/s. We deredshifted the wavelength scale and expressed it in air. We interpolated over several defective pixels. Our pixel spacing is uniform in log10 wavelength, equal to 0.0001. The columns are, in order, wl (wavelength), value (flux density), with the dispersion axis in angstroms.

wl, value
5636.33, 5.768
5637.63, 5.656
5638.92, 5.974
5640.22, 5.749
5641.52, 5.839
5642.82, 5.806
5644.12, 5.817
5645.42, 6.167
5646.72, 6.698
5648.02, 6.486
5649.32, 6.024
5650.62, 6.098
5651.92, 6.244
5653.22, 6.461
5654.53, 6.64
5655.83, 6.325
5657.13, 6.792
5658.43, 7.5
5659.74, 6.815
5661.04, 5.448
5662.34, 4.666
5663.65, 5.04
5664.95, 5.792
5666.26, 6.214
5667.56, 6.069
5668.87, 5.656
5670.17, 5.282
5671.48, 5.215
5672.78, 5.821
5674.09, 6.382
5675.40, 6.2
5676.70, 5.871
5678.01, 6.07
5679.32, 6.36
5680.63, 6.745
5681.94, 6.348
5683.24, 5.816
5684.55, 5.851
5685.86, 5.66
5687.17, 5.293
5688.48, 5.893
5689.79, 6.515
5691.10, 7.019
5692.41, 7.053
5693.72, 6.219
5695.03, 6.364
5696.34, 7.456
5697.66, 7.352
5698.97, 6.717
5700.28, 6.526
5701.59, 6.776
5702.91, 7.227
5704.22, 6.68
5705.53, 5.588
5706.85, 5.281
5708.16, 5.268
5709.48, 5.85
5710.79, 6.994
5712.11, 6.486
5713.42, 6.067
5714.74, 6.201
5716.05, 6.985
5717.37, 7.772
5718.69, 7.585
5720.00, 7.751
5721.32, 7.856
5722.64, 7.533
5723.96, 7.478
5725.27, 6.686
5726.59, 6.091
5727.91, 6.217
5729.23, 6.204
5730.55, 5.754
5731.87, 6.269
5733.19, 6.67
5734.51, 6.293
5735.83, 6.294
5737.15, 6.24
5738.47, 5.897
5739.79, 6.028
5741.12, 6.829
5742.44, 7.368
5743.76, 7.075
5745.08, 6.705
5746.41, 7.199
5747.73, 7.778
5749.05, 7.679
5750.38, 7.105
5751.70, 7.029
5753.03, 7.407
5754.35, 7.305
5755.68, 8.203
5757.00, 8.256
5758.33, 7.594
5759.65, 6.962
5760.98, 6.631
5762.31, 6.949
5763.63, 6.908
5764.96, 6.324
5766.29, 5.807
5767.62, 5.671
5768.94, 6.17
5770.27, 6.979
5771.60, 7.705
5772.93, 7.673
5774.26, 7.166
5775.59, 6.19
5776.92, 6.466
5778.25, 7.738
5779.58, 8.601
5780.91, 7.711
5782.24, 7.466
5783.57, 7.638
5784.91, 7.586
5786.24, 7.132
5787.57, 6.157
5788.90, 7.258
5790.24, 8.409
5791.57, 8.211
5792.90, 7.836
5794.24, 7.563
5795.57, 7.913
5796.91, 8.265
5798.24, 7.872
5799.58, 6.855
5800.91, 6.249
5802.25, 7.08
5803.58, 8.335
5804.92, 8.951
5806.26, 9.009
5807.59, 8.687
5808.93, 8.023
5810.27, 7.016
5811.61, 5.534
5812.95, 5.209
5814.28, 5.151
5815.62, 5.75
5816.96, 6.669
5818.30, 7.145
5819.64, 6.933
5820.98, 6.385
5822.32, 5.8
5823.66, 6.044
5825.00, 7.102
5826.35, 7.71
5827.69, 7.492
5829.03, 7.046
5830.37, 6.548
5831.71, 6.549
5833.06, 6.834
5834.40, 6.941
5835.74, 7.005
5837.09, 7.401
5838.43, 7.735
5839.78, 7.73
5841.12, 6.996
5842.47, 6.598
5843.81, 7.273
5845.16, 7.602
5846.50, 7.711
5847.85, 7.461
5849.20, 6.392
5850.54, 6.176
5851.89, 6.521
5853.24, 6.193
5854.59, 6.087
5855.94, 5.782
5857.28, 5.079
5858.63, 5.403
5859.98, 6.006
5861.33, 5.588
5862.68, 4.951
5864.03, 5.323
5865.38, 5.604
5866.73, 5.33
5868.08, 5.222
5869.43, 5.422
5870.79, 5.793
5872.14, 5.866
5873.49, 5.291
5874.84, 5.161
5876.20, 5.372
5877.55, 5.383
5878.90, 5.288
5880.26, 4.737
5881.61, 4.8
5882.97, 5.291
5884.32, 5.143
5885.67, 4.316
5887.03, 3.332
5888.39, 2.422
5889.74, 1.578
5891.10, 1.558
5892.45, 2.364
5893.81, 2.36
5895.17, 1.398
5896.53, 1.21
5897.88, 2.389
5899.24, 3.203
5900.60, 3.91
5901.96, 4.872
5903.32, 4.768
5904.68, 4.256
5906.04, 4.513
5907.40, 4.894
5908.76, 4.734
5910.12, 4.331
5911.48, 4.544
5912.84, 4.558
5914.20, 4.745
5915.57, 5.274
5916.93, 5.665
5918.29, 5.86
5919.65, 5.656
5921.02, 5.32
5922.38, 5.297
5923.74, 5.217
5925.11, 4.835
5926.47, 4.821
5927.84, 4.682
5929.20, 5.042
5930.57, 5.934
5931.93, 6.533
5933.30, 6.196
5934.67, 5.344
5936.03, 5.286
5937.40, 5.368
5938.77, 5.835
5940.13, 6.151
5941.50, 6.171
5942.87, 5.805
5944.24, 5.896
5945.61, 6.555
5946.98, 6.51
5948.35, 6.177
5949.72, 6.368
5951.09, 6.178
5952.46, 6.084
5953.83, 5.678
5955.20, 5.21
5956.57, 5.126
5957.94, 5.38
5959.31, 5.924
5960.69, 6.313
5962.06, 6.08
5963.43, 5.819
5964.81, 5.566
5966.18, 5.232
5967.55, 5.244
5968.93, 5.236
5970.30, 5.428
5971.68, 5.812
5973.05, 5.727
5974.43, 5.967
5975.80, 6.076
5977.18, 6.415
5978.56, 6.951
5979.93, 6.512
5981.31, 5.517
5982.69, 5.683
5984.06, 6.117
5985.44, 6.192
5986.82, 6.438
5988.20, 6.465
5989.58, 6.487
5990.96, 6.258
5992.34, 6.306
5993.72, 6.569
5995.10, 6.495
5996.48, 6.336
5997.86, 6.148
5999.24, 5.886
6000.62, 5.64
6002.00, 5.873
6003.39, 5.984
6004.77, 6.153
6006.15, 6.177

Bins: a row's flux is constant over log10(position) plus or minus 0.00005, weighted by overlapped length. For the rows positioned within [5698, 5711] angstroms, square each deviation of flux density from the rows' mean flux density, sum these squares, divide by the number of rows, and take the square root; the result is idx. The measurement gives 0.69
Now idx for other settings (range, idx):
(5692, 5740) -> 0.69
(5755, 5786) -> 0.78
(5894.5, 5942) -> 1.19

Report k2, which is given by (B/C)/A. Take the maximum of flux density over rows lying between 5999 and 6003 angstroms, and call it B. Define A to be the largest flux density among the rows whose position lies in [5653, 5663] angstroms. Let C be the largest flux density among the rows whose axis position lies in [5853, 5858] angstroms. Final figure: 0.13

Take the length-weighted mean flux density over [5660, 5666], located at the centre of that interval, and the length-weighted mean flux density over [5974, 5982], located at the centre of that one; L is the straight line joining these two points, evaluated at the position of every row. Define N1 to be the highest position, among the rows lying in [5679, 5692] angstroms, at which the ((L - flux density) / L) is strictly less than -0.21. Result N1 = 5691.10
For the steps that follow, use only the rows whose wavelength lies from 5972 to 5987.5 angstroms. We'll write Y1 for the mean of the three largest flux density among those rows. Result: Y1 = 6.63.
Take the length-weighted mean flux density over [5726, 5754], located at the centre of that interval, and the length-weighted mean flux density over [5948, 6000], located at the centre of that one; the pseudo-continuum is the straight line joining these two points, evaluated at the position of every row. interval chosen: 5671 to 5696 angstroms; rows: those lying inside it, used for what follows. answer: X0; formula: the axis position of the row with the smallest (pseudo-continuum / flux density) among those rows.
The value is 5692.41 angstroms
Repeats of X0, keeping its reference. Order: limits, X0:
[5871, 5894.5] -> 5872.14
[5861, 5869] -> 5865.38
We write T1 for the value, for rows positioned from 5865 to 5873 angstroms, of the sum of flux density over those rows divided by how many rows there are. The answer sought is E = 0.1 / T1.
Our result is 0.0181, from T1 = 5.5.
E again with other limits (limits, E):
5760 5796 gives 0.0139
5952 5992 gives 0.0170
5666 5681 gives 0.0167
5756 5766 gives 0.0141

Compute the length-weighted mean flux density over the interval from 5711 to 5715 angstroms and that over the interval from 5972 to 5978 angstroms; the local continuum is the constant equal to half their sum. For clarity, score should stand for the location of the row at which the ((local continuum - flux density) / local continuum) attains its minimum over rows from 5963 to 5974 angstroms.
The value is 5963.43 angstroms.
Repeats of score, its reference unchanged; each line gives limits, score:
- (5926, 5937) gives 5931.93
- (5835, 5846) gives 5838.43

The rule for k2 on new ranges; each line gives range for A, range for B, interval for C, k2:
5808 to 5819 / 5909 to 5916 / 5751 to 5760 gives 0.08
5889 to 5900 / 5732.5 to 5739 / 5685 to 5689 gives 0.35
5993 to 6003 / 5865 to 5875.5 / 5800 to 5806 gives 0.10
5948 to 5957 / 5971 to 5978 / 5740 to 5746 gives 0.14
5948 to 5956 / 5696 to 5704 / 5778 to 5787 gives 0.14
